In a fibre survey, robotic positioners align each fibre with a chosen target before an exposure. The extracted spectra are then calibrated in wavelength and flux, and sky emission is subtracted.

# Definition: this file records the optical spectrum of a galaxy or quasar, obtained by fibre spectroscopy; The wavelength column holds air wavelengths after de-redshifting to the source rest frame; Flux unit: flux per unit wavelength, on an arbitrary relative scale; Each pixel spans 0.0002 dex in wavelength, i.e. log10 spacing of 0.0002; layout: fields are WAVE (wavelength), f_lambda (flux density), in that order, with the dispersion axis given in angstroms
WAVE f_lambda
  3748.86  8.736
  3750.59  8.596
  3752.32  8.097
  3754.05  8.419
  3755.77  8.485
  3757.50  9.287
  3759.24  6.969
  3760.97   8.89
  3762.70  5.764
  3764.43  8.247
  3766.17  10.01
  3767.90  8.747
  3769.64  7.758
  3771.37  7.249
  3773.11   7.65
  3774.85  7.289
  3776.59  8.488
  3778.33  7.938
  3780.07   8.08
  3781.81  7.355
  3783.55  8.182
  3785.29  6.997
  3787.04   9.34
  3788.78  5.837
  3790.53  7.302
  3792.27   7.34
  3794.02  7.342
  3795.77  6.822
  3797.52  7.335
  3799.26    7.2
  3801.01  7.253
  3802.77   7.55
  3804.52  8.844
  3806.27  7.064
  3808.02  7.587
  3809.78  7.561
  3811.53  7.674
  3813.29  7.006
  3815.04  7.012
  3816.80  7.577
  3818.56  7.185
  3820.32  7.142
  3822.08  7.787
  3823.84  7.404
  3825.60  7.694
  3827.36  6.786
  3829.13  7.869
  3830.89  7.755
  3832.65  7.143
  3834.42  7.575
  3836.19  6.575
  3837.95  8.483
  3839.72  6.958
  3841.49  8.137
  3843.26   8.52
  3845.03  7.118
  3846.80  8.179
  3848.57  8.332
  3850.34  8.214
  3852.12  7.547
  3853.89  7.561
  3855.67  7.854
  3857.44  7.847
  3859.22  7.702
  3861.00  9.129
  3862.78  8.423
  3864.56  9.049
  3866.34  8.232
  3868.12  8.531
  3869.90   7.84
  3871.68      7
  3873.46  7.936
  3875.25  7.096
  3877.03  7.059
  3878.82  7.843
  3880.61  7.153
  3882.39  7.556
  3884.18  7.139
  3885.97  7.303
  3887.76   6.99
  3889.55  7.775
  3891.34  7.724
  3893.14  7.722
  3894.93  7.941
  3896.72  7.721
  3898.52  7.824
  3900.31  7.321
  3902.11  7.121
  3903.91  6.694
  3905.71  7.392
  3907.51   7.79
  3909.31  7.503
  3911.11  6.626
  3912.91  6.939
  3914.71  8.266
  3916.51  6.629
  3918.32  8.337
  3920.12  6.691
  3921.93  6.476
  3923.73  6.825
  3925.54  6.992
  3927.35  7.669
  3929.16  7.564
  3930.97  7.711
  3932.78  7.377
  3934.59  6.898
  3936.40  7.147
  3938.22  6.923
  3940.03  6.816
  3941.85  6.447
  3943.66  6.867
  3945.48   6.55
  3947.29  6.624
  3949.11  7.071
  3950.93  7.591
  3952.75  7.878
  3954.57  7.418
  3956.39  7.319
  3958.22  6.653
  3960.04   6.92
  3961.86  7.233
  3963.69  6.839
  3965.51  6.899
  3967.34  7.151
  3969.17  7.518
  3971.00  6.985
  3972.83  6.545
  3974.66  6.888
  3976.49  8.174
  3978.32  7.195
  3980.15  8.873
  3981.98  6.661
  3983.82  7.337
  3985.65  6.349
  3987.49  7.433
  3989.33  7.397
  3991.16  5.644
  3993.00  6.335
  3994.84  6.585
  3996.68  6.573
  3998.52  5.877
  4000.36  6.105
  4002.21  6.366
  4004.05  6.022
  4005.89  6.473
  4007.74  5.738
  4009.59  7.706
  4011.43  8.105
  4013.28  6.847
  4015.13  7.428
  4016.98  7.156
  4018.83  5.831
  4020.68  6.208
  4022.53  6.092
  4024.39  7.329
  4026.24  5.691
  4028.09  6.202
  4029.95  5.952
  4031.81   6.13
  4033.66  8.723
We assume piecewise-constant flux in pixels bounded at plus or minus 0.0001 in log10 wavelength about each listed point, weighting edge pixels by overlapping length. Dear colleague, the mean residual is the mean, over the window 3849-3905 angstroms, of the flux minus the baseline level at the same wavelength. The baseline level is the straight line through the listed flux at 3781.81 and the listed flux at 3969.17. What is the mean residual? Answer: 0.3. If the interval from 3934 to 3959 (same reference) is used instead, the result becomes -0.5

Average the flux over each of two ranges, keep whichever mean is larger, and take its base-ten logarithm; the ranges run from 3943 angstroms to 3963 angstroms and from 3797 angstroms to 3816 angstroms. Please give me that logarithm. 0.873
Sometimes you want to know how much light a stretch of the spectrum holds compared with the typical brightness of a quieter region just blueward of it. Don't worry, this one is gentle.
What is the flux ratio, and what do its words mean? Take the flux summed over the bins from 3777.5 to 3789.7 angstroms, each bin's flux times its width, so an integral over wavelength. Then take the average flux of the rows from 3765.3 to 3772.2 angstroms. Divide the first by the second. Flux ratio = 11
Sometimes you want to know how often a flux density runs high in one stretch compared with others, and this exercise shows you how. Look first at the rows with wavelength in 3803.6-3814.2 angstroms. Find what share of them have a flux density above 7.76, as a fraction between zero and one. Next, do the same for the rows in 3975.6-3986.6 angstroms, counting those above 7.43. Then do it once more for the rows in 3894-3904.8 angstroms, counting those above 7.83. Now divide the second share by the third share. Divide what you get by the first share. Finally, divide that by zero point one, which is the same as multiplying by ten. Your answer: 120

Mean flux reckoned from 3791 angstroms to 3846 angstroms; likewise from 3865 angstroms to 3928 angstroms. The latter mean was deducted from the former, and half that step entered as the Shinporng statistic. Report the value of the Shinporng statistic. 0.02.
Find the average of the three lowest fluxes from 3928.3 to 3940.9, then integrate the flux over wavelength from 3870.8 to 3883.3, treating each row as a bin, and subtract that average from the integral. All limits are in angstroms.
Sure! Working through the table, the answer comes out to 85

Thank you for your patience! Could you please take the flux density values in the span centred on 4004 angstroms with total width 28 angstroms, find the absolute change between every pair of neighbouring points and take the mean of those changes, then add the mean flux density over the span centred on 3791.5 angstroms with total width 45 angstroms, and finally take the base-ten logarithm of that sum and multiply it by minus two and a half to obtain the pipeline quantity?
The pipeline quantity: -2.27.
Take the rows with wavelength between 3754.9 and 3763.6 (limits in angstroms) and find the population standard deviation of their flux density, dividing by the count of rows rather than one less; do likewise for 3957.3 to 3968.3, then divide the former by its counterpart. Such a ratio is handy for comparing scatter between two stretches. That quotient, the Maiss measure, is 6.8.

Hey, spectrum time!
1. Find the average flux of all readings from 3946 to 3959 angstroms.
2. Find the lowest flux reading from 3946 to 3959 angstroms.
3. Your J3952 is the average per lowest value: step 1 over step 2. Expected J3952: 1.09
